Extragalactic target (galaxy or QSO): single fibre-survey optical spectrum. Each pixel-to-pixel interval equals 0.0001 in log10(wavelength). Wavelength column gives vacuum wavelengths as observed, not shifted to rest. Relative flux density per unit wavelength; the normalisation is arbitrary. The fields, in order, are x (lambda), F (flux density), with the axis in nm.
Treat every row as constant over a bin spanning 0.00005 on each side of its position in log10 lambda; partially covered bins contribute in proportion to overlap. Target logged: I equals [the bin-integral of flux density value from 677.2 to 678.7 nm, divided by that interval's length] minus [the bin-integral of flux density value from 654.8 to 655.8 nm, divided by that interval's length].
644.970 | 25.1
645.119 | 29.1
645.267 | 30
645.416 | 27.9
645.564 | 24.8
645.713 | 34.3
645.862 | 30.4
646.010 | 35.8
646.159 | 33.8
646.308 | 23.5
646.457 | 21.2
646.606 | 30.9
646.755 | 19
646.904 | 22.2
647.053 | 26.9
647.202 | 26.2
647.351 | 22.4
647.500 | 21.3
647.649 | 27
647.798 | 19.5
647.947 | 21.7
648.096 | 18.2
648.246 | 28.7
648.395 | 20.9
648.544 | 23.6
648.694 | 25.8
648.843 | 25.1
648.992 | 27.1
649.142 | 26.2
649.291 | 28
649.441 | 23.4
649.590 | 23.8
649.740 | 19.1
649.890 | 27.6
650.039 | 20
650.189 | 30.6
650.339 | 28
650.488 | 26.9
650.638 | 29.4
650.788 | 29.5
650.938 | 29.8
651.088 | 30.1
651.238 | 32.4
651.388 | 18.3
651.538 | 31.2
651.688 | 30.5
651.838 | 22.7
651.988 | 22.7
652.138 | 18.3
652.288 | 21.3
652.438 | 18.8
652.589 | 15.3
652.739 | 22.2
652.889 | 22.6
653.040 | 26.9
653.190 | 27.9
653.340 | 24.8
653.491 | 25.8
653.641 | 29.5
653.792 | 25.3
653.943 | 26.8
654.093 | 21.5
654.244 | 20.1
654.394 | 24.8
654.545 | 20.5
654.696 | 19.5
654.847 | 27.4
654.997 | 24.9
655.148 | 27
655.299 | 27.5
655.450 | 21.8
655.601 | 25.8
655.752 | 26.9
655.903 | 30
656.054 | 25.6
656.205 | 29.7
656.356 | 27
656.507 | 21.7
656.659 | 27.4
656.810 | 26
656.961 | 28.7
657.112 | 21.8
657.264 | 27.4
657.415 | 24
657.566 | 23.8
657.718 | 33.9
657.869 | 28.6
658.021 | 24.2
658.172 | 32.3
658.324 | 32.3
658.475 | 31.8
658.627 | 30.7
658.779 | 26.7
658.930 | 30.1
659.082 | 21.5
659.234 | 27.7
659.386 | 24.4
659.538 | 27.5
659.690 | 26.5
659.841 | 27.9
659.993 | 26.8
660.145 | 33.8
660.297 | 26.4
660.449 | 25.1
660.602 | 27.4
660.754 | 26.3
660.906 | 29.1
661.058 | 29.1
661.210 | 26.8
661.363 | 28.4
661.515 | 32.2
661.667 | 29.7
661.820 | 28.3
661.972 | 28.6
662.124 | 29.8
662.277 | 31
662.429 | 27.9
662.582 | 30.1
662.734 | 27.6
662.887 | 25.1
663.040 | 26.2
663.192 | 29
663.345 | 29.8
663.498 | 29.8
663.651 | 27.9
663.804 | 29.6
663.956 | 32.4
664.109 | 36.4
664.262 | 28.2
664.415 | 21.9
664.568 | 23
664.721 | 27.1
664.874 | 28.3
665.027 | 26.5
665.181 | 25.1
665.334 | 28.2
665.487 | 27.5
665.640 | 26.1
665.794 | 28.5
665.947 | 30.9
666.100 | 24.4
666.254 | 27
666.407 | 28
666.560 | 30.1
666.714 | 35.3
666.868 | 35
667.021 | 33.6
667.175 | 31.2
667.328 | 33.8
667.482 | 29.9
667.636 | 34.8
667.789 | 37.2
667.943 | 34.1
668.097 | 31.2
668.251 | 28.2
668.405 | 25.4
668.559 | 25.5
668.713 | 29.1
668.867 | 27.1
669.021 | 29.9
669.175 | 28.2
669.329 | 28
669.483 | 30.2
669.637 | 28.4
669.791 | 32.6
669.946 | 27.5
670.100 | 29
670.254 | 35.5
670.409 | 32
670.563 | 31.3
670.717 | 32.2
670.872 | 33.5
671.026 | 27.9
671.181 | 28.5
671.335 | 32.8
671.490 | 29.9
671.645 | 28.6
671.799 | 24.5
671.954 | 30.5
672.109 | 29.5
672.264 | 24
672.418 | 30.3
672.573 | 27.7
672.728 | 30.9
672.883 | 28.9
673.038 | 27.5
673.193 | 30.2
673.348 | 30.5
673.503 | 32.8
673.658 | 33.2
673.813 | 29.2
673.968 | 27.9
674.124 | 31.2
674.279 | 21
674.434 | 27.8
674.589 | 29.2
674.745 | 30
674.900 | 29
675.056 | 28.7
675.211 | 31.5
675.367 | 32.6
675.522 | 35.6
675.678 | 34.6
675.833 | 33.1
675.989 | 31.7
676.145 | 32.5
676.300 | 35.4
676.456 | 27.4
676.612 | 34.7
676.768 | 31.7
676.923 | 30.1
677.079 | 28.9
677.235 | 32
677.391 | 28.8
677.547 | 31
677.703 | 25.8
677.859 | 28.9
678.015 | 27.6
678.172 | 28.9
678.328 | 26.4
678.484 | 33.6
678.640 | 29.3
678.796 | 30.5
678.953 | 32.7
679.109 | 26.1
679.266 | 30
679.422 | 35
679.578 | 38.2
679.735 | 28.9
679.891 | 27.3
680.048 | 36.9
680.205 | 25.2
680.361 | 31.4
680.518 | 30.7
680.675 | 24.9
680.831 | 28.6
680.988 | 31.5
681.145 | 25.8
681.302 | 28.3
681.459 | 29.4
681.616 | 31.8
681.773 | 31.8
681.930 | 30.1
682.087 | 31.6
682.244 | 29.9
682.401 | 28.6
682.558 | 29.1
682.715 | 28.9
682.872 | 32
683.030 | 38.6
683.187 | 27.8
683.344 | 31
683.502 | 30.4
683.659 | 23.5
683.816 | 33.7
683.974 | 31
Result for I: 3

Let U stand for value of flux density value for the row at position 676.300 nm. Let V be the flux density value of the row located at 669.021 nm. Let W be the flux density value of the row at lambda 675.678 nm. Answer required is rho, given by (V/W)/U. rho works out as 0.024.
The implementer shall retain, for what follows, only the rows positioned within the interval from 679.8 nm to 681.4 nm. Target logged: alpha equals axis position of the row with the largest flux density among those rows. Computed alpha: 680.048 nm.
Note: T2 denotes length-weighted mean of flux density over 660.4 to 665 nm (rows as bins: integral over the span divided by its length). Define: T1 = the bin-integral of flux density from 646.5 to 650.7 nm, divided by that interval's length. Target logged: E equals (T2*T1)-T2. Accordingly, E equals 670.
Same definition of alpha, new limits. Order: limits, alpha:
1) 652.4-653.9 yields 653.641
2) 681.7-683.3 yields 683.030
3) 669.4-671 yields 670.254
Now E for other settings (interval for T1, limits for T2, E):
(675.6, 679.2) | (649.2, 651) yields 776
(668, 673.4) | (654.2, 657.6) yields 716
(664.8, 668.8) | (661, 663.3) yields 825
